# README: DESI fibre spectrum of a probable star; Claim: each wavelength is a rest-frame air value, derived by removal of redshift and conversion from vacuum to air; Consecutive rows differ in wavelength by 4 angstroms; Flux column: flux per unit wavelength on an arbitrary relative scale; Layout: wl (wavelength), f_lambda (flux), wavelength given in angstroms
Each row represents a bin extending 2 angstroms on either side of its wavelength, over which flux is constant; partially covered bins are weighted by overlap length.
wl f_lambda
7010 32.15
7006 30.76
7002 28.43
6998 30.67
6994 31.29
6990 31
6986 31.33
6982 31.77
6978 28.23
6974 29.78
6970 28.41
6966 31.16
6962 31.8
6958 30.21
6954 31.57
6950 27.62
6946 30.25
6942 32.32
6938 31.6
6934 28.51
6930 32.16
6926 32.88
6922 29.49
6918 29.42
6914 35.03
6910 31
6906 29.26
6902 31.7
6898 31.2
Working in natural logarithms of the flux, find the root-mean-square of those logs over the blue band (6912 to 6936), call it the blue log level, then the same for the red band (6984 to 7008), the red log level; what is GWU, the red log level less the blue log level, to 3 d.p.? -0.020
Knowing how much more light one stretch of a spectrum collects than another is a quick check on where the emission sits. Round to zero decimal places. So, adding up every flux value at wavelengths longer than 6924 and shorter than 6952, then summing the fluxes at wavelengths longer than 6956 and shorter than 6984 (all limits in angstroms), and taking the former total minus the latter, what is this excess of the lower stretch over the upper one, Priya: 4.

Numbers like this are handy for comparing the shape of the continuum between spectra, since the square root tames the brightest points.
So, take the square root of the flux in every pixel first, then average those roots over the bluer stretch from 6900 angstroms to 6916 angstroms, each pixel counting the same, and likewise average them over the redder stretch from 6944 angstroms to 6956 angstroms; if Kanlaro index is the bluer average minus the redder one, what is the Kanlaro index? 0.17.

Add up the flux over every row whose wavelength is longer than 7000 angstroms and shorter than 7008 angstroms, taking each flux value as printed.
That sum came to 59.2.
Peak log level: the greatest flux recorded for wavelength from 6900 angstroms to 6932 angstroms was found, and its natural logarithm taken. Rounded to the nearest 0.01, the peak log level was 3.56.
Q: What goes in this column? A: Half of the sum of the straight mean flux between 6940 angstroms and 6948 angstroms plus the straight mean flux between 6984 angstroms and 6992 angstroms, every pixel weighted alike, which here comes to 31.2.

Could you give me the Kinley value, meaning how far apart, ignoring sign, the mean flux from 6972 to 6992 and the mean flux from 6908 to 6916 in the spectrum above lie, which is 2.6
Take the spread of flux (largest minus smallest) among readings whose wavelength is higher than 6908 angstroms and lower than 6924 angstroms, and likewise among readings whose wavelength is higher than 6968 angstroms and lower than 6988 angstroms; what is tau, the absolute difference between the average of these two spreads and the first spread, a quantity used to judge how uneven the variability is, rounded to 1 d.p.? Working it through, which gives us 1.0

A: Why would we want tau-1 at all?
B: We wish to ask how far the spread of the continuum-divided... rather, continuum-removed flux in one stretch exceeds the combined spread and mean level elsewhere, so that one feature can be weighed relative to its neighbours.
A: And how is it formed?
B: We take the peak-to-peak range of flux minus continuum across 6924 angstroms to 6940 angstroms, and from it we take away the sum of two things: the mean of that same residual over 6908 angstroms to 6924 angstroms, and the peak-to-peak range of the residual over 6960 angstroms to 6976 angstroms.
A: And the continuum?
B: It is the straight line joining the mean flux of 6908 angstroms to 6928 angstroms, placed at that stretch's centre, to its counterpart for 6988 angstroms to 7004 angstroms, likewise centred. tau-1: 1.3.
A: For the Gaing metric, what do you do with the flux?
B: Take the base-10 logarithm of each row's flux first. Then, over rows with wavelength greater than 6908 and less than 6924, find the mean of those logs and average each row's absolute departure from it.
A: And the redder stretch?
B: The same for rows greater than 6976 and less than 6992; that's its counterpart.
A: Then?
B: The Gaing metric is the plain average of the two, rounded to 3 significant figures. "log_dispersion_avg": 0.0213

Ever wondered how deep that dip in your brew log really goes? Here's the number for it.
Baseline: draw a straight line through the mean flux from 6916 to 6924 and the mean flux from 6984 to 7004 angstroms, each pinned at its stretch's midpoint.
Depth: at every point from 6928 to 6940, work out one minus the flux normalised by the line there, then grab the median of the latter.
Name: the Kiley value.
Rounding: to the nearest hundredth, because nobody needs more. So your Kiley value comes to -0.06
